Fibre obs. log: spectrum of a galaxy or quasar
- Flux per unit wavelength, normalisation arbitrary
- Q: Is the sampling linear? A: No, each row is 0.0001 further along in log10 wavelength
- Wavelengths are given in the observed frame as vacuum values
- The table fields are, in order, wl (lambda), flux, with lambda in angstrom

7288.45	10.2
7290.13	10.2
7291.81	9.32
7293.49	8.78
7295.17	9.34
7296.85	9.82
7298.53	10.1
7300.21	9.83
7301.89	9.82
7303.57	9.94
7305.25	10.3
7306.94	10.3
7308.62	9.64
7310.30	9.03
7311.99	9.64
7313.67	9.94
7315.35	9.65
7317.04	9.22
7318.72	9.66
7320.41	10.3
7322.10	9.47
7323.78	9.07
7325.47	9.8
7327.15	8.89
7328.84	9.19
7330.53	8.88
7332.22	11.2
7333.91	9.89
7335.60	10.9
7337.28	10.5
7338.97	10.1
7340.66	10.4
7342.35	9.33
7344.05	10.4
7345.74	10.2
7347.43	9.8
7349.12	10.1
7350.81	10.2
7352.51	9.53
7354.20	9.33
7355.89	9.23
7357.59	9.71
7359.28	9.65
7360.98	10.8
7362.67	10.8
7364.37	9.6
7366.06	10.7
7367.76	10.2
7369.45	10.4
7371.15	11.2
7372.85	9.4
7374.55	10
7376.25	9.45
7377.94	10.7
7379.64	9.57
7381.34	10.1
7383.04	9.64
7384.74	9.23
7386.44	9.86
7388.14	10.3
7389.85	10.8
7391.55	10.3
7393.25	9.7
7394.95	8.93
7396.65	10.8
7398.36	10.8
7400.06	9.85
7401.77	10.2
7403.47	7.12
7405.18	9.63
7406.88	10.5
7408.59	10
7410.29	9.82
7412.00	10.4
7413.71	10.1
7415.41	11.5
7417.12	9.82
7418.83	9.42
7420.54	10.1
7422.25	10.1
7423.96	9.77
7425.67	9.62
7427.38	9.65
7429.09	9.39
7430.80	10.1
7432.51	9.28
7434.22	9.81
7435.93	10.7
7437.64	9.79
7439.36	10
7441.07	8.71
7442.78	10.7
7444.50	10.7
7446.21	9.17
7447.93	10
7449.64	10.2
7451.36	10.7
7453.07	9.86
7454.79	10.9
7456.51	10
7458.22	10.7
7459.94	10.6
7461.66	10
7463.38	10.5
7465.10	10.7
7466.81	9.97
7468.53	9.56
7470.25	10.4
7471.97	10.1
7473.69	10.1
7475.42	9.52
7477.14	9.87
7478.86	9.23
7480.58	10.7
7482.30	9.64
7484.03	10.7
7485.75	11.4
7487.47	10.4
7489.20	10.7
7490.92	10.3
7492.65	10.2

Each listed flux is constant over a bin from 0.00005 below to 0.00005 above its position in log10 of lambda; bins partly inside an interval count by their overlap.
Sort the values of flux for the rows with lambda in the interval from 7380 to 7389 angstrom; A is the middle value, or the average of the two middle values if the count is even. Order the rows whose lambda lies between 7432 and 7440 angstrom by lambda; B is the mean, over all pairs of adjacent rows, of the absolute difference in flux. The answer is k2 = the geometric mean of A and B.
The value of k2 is 2.5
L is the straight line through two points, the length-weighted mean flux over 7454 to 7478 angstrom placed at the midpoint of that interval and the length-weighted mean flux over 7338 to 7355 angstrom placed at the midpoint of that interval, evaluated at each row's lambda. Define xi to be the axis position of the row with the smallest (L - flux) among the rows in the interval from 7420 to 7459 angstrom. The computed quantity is 7454.79 angstrom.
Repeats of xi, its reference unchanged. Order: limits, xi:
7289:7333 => 7332.22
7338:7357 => 7340.66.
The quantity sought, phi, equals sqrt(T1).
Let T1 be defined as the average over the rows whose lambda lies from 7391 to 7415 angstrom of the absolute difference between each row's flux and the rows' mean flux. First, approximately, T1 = 0.59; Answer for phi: 0.77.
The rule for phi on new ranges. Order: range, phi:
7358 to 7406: 0.77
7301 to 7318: 0.56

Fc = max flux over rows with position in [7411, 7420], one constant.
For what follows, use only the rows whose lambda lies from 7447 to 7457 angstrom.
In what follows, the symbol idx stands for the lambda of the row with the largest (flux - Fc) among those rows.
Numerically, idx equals 7454.79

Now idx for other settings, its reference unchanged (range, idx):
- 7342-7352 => 7344.05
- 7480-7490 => 7485.75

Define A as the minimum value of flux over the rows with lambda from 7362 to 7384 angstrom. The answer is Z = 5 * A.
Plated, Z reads 47.0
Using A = 9.4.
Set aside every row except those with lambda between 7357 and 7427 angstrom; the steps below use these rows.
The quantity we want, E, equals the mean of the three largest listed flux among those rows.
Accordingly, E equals 11.2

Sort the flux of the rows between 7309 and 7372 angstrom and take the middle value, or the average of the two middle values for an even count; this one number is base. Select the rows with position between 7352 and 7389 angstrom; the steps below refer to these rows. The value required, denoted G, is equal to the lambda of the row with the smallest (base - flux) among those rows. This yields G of 7371.15 angstrom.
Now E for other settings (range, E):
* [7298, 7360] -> 10.9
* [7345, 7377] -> 10.9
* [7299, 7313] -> 10.2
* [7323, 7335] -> 10.3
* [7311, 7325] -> 10.0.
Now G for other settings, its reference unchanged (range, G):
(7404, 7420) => 7415.41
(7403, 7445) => 7415.41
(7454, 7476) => 7454.79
